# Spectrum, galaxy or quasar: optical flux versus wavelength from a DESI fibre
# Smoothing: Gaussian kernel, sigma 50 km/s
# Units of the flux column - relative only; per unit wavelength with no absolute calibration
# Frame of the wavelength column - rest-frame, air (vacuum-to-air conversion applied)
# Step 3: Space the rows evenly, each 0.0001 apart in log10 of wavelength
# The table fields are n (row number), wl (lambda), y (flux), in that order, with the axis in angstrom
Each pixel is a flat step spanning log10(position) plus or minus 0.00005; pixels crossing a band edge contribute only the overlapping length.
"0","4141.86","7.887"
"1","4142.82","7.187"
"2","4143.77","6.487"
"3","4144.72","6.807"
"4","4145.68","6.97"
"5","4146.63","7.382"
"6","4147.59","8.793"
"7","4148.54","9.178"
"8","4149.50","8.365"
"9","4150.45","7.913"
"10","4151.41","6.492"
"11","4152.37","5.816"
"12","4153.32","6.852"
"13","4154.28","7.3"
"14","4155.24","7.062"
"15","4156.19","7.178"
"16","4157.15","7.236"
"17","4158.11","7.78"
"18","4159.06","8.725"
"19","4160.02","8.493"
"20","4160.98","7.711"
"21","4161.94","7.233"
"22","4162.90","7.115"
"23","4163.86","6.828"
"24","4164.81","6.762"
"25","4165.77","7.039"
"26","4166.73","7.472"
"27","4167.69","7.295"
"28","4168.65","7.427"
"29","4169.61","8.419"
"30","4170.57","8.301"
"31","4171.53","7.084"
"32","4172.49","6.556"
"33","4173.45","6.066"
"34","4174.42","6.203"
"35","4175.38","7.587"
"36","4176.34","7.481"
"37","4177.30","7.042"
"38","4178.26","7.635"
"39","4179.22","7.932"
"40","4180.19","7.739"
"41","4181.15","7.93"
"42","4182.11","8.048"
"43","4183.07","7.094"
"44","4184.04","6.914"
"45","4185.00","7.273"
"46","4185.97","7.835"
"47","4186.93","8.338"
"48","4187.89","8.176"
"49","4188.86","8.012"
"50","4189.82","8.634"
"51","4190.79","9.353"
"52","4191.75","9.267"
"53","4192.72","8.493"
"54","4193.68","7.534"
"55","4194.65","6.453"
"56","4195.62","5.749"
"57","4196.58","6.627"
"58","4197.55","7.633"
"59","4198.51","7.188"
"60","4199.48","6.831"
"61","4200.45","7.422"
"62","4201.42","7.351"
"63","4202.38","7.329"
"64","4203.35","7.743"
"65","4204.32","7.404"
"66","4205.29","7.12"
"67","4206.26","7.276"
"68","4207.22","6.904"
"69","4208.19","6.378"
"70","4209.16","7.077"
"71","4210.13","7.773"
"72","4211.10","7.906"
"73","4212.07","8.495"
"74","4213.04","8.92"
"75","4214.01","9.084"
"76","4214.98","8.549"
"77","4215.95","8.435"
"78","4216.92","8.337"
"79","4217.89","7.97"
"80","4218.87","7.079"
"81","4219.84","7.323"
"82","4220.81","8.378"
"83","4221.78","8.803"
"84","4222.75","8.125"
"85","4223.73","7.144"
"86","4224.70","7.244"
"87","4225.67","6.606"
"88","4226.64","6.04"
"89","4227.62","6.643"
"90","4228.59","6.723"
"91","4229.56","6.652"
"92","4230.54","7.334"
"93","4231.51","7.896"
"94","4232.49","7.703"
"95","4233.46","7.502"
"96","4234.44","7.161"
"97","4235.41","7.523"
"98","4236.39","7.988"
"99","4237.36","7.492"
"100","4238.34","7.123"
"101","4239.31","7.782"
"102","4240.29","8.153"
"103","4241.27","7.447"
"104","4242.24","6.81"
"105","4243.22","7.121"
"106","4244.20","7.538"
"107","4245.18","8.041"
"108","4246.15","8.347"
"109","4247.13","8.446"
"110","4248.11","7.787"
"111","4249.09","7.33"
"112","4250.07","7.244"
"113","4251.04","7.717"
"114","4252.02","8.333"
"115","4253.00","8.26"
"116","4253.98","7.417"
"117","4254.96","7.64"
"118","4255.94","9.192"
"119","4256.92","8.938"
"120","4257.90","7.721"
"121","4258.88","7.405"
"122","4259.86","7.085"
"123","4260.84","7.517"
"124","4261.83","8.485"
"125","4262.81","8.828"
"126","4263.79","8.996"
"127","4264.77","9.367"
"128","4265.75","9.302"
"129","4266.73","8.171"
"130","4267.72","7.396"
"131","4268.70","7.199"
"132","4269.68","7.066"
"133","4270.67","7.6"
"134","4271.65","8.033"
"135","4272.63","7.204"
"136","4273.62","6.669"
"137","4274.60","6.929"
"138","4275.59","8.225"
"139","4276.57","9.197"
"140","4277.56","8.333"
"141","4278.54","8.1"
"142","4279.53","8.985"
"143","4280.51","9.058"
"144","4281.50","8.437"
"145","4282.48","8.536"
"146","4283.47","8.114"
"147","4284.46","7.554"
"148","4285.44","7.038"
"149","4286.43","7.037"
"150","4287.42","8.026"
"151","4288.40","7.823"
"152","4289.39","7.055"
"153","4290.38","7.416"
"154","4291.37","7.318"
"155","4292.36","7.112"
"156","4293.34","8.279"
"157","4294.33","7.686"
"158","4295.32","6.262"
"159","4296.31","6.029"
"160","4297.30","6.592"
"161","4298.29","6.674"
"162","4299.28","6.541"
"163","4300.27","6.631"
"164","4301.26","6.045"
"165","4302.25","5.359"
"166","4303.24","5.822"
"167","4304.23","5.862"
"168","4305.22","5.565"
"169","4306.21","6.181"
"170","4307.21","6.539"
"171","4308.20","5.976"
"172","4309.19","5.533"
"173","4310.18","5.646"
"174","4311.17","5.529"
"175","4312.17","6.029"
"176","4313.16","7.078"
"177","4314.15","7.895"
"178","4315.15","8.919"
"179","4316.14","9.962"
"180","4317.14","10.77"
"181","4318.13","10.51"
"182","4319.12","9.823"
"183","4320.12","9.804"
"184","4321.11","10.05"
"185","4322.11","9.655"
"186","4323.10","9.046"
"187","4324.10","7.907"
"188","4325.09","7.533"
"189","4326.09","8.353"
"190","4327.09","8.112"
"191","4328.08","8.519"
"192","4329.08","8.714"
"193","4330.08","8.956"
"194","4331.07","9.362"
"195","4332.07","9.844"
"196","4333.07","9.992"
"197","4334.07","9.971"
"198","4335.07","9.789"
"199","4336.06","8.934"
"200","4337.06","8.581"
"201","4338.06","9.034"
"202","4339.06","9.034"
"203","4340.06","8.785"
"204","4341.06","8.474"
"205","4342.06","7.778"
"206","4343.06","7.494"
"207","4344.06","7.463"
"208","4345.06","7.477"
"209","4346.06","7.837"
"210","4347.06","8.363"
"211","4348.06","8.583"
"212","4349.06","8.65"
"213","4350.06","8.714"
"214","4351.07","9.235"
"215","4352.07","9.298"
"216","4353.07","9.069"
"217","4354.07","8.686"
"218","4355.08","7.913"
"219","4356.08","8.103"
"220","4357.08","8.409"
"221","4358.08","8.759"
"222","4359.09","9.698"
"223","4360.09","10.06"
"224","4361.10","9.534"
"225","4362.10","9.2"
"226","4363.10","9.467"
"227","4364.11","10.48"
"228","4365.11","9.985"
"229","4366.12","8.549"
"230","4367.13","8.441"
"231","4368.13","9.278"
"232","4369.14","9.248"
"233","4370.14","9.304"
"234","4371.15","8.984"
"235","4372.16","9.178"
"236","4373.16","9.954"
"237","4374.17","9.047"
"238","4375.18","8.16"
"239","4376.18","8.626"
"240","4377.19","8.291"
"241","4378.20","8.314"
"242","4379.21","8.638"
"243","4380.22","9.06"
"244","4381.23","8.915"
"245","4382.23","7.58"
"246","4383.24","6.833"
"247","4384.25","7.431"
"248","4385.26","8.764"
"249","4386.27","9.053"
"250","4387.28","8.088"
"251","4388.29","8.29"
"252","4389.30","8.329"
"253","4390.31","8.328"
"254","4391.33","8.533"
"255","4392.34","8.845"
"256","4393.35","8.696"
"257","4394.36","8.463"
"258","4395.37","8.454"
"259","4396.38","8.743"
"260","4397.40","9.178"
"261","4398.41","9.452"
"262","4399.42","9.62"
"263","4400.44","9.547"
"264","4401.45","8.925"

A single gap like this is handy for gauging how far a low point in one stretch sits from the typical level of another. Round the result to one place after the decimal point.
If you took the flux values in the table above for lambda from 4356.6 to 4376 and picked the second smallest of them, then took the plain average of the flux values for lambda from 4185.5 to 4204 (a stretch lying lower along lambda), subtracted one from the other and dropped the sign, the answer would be 0.7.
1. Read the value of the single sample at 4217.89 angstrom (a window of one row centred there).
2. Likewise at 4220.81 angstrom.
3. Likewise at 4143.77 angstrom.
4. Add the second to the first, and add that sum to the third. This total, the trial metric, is 22.8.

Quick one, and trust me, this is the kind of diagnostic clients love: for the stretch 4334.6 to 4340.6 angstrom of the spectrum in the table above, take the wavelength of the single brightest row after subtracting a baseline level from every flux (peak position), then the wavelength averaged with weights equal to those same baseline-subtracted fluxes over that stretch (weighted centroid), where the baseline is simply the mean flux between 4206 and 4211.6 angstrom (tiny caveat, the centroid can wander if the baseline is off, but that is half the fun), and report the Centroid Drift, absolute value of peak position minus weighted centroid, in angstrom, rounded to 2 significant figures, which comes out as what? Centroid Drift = 2.3 angstrom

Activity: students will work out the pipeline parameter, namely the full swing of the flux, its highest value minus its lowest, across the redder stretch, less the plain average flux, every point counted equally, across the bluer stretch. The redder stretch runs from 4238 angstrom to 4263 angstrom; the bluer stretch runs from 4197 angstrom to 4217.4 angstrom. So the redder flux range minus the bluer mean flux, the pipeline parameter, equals -5.3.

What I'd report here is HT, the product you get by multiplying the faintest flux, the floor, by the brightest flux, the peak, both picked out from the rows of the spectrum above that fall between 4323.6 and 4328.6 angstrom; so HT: 64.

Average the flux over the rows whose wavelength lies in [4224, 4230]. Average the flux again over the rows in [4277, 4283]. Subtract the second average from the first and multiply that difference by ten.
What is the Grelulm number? -19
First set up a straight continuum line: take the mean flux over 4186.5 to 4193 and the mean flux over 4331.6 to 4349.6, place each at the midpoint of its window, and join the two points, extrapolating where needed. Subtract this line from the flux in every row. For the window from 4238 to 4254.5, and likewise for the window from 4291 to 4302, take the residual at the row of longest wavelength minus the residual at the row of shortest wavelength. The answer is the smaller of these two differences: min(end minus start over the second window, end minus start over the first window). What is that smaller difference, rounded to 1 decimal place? -1.3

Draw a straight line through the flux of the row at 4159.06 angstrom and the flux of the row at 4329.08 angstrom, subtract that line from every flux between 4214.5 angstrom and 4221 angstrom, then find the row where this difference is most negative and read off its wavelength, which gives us 4218.87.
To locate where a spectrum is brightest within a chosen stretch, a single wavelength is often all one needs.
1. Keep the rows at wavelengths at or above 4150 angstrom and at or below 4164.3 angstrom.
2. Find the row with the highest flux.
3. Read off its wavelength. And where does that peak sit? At 4159.06 angstrom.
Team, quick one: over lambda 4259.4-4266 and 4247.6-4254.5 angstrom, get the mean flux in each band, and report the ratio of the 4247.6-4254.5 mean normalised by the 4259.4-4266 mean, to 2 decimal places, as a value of 0.91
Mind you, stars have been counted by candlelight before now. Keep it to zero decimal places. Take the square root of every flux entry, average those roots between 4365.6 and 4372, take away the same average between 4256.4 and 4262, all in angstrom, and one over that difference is 5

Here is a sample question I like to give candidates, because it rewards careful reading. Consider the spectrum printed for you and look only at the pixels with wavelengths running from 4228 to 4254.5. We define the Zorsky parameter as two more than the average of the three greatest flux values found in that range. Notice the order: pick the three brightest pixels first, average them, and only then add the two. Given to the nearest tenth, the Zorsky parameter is 10.4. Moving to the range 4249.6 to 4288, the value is 11.3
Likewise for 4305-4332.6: 12.4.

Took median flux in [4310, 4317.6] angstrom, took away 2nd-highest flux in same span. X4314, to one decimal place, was -2.5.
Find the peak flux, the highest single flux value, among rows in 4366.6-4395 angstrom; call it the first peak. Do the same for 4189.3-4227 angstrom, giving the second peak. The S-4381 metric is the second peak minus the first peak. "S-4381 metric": -0.6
